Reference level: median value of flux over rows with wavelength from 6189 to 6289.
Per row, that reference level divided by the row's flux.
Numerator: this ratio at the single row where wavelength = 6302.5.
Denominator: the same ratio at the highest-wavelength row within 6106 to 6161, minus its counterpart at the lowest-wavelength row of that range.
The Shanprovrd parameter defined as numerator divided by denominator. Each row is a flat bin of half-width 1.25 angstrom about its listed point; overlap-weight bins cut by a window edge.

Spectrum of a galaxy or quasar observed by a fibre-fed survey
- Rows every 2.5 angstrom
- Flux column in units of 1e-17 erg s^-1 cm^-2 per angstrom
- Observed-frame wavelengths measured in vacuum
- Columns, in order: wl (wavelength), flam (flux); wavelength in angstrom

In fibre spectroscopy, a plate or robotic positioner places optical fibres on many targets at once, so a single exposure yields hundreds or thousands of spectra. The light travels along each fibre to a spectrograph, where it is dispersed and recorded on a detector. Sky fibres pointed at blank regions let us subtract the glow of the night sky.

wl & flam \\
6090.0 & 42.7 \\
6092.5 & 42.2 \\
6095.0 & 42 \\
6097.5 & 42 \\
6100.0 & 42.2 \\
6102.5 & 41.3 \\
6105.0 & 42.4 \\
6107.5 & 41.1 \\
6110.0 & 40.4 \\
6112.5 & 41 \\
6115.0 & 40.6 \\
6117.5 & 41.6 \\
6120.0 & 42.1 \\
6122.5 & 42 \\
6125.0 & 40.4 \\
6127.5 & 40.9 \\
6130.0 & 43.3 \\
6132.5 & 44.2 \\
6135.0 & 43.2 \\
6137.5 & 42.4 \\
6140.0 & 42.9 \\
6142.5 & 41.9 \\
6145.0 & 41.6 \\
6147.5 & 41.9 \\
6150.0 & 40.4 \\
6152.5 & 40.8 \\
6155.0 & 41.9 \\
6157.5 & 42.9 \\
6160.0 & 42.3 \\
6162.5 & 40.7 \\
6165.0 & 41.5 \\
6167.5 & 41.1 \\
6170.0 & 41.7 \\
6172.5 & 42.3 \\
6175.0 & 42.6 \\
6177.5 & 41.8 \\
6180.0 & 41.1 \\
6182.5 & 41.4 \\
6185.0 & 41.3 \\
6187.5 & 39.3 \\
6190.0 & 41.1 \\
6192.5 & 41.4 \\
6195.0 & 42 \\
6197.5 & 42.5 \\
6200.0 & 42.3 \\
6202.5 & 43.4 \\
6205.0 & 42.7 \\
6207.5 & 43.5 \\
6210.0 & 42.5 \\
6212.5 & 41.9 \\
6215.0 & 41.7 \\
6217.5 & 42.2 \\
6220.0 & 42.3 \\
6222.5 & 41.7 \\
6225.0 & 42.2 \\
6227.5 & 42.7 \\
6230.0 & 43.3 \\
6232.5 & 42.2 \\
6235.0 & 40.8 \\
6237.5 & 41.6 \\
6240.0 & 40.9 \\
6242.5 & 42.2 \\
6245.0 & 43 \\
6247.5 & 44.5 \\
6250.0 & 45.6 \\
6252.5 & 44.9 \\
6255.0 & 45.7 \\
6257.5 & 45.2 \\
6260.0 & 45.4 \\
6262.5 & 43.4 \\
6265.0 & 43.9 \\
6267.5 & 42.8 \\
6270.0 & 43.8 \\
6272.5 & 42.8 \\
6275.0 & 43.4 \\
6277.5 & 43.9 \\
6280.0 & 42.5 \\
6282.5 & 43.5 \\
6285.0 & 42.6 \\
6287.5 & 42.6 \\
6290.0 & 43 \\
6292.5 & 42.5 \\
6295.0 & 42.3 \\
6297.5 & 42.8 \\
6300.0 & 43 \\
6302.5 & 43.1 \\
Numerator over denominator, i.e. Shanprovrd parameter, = -34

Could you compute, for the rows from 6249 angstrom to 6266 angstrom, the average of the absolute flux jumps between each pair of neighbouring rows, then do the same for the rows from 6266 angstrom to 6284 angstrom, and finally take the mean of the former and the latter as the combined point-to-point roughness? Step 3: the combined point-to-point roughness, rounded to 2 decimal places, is 0.85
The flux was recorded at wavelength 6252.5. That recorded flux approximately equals 44.9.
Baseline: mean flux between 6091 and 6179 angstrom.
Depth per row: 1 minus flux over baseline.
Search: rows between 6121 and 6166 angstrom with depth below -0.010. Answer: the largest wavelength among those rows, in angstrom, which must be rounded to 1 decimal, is 6160.0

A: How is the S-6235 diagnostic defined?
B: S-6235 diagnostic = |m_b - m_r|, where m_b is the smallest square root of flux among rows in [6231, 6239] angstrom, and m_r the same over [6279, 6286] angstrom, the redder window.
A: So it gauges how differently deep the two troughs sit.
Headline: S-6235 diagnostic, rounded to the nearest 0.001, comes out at 0.132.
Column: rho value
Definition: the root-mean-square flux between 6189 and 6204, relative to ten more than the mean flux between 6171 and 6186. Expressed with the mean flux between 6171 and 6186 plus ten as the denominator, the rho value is 0.814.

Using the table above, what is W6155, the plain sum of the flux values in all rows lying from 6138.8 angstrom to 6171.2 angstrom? 542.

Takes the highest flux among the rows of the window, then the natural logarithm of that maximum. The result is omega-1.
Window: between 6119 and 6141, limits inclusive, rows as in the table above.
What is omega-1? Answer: 3.79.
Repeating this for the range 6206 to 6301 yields 3.82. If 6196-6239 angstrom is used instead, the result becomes 3.77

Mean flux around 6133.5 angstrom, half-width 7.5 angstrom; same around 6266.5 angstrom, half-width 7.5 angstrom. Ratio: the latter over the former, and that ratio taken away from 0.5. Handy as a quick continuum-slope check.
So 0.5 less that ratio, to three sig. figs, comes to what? -0.520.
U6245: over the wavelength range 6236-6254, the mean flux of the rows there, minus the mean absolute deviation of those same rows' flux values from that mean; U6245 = 41.7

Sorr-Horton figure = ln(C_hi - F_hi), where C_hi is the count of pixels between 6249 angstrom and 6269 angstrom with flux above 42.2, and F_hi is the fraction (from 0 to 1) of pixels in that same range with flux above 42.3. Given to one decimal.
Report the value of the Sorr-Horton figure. 1.9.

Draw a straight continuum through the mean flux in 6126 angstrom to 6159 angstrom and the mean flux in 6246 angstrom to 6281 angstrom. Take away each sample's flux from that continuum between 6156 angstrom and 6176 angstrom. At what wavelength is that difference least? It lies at 6157.5 angstrom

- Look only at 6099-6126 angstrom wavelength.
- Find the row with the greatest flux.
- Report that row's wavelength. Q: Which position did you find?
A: 6105.0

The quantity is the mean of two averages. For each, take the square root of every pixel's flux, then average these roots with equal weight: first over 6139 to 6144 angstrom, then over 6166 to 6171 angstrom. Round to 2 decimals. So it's 6.47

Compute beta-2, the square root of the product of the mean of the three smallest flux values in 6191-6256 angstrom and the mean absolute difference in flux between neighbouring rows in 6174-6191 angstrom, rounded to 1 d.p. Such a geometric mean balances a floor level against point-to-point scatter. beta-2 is 6.2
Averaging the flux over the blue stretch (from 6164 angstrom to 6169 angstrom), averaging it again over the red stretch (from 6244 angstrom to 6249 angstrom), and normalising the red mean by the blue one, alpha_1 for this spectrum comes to 1.06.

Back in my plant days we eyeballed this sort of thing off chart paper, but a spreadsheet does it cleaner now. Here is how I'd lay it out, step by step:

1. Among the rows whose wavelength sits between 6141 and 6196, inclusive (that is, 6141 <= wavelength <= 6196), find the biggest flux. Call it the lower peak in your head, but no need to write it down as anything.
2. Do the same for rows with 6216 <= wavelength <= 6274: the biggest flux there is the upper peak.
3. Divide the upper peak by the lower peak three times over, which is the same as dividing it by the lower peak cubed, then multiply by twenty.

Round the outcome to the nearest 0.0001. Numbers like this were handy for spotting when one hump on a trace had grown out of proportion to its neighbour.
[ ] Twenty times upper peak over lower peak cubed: 0.0116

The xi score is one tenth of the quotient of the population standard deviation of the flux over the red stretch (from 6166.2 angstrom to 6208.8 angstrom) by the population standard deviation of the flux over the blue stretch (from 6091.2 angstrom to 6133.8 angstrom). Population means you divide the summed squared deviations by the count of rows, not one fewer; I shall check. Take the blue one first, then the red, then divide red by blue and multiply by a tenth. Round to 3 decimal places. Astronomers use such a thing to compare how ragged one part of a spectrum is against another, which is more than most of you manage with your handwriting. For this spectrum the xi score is 0.099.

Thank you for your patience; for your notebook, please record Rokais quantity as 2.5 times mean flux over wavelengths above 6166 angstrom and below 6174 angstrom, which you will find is 104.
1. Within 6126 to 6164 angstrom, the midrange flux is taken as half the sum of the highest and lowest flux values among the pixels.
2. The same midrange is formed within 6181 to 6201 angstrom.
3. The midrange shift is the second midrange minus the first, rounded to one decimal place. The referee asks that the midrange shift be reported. -1.4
